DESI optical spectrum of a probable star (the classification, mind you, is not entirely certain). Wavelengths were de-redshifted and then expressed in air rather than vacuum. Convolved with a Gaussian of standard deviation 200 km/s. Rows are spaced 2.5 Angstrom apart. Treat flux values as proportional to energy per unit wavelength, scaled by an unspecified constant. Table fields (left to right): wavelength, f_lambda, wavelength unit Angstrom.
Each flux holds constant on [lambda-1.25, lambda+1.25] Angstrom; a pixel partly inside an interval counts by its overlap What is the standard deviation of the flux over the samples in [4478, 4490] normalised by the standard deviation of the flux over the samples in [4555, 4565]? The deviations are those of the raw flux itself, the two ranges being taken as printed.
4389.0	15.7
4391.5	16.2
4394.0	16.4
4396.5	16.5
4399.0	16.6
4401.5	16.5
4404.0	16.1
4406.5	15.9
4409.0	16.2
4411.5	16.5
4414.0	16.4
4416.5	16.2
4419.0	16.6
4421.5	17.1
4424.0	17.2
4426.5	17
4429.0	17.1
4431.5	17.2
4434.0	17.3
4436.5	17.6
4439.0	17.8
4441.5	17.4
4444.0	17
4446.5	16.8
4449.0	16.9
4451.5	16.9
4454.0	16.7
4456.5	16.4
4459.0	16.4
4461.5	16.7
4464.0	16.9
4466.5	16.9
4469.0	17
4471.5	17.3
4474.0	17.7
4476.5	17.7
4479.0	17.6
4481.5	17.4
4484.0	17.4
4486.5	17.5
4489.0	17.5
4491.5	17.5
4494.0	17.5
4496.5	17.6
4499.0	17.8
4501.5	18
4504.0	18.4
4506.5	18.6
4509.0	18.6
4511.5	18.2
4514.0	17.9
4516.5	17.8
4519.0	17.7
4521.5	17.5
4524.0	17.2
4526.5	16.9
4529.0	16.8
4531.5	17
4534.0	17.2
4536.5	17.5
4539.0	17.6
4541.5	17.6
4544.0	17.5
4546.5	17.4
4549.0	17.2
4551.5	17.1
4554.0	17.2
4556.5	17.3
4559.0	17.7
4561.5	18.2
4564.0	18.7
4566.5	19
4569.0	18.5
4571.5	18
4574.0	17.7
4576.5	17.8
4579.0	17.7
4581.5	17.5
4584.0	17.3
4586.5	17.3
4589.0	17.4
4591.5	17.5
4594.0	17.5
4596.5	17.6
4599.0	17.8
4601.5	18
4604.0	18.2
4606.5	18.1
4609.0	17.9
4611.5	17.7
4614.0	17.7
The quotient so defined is 0.14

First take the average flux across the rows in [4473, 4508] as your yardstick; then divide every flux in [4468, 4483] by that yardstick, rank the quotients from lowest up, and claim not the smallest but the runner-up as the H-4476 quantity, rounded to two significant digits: 0.98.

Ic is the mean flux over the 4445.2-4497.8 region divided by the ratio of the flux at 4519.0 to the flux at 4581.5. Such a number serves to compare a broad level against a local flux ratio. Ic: 17.0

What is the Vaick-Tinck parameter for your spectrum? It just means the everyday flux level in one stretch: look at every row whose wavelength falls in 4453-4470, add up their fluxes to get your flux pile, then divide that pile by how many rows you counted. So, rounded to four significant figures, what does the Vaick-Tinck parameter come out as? 16.71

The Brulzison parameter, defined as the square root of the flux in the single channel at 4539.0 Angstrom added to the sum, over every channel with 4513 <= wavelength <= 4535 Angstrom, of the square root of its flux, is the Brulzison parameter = 41.7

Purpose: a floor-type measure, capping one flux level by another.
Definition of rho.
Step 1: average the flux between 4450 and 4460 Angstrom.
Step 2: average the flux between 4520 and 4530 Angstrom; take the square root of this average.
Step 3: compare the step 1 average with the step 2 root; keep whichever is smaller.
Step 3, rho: 4.14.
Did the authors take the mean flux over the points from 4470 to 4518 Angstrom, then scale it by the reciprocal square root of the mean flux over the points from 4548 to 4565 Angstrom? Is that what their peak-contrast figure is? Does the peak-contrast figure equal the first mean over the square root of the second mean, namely 4.24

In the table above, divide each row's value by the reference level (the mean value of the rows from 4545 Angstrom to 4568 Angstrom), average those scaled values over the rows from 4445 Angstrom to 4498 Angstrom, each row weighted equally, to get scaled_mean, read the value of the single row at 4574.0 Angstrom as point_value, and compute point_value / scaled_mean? 18.3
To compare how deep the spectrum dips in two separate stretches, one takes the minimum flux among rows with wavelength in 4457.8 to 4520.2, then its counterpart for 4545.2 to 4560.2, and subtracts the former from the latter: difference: 0.7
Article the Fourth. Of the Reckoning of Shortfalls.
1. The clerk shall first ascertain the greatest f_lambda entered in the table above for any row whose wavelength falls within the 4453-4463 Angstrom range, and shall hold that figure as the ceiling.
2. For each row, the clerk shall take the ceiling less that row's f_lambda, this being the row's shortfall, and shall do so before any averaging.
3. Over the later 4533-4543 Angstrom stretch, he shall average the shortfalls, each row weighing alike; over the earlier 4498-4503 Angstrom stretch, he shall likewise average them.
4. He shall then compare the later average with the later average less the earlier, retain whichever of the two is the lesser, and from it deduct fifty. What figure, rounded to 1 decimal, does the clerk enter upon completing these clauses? -50.8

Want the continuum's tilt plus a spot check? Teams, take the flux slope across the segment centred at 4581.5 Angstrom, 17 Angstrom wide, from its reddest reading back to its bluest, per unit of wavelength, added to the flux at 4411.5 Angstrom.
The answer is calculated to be 16.5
